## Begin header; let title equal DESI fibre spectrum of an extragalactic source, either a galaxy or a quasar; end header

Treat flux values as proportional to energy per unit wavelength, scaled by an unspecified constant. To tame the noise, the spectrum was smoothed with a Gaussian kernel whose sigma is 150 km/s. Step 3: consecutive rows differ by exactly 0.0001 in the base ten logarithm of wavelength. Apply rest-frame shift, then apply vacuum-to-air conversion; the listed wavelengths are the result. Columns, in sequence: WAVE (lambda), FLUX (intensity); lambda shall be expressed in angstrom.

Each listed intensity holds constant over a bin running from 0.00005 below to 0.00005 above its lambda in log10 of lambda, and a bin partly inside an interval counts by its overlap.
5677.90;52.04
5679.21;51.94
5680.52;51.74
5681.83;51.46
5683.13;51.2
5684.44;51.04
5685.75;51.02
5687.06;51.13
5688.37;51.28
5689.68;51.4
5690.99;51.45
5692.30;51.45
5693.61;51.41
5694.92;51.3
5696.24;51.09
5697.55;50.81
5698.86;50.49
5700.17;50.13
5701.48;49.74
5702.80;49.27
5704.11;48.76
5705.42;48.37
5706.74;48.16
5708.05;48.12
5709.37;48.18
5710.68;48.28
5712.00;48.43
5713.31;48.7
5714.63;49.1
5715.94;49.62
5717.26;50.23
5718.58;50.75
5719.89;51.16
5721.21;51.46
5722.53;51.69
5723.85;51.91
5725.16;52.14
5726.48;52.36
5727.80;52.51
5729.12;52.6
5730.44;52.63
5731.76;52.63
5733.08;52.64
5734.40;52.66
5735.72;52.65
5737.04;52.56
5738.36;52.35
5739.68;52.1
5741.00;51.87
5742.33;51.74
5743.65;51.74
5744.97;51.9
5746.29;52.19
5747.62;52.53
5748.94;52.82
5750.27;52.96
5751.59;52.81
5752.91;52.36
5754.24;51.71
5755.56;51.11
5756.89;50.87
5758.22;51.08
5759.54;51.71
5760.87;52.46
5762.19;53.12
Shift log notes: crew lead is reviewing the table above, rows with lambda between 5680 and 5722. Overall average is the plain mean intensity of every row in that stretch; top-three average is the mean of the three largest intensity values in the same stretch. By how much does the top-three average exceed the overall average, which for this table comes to 1.3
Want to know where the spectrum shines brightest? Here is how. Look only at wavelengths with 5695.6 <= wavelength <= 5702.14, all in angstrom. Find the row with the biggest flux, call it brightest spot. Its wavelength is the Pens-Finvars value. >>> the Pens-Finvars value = 5696.24 angstrom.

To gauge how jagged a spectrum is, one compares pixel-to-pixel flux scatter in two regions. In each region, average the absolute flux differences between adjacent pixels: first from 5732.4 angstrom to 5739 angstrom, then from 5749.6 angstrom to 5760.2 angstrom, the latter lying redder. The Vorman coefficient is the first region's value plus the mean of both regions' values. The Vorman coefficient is 0.33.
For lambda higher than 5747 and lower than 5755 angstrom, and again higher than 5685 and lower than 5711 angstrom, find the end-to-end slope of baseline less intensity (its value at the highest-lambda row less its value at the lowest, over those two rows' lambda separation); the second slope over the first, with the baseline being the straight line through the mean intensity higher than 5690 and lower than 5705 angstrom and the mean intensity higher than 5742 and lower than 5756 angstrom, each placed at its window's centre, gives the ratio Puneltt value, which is 0.9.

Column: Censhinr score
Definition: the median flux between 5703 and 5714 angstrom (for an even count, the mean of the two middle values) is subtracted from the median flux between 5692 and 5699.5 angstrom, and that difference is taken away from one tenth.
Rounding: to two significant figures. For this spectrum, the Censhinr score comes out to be -2.8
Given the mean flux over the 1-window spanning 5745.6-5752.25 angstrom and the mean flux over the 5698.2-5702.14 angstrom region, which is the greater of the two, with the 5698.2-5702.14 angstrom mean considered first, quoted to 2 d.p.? 52.66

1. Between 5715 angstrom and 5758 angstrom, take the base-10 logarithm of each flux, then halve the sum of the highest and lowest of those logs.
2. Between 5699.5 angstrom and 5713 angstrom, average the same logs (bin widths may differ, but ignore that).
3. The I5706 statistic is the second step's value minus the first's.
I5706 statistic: -0.022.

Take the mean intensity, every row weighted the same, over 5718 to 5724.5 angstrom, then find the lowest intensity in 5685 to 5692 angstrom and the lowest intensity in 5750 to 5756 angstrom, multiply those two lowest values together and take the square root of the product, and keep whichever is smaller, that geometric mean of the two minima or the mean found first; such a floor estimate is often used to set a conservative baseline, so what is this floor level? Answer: 51.1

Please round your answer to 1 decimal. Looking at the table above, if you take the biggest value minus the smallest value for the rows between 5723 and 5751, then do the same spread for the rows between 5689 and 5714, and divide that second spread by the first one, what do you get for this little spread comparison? 2.7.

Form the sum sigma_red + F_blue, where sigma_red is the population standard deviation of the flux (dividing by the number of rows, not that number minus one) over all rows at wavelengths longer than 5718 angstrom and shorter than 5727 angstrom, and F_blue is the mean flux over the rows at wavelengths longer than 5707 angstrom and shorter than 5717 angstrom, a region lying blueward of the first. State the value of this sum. 49.2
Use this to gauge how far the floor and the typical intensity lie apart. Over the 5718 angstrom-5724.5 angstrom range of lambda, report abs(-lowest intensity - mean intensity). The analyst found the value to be 102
